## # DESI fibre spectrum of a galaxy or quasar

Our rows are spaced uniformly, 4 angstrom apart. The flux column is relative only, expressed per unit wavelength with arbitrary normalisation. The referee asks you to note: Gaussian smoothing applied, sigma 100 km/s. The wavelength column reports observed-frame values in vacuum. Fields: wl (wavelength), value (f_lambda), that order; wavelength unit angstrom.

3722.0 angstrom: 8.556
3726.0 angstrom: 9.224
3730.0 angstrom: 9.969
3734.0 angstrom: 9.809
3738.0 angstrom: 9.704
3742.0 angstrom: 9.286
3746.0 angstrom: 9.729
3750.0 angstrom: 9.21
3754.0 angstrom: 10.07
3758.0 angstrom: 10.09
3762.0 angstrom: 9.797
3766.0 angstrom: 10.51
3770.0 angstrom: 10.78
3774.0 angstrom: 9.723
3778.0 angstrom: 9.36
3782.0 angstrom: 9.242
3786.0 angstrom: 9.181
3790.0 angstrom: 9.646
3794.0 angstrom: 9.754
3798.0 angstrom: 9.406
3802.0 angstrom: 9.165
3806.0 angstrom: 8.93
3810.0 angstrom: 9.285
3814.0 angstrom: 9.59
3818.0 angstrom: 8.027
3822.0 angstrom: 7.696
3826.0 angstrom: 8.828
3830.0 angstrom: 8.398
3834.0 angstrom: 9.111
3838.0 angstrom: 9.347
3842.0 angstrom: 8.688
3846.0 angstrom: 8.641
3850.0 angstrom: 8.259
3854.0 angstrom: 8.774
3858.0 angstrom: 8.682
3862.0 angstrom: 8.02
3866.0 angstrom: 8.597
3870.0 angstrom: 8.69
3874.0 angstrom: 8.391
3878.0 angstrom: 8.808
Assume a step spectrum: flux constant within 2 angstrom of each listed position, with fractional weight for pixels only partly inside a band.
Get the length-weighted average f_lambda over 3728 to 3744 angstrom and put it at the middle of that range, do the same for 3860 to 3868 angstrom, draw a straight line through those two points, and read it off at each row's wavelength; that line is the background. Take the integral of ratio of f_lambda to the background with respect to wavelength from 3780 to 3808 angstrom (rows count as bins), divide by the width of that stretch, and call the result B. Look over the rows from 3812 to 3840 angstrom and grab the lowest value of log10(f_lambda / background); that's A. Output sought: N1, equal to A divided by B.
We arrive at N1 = -0.055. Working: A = -0.056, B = 1.029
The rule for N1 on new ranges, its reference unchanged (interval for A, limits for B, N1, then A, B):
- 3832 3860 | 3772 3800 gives -0.010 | -0.010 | 1.035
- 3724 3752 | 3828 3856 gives -0.026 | -0.026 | 1.023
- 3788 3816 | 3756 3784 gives 0.000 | 0.000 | 1.065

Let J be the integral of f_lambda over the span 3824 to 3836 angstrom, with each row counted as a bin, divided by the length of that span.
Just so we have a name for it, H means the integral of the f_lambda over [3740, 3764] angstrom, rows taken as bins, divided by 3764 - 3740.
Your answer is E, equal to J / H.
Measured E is 0.91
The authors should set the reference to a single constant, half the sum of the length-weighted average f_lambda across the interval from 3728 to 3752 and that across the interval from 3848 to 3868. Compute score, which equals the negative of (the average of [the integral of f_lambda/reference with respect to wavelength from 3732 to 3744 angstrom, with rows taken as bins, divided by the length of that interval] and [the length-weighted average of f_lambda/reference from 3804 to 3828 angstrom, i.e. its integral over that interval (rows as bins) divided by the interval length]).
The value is -1.01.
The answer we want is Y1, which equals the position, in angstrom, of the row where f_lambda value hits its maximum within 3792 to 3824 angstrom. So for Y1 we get 3794.0 angstrom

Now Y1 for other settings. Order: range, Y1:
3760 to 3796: 3770.0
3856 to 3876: 3870.0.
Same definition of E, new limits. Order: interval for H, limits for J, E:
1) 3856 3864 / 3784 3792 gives 1.13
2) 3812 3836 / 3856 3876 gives 0.98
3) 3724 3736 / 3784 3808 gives 0.97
